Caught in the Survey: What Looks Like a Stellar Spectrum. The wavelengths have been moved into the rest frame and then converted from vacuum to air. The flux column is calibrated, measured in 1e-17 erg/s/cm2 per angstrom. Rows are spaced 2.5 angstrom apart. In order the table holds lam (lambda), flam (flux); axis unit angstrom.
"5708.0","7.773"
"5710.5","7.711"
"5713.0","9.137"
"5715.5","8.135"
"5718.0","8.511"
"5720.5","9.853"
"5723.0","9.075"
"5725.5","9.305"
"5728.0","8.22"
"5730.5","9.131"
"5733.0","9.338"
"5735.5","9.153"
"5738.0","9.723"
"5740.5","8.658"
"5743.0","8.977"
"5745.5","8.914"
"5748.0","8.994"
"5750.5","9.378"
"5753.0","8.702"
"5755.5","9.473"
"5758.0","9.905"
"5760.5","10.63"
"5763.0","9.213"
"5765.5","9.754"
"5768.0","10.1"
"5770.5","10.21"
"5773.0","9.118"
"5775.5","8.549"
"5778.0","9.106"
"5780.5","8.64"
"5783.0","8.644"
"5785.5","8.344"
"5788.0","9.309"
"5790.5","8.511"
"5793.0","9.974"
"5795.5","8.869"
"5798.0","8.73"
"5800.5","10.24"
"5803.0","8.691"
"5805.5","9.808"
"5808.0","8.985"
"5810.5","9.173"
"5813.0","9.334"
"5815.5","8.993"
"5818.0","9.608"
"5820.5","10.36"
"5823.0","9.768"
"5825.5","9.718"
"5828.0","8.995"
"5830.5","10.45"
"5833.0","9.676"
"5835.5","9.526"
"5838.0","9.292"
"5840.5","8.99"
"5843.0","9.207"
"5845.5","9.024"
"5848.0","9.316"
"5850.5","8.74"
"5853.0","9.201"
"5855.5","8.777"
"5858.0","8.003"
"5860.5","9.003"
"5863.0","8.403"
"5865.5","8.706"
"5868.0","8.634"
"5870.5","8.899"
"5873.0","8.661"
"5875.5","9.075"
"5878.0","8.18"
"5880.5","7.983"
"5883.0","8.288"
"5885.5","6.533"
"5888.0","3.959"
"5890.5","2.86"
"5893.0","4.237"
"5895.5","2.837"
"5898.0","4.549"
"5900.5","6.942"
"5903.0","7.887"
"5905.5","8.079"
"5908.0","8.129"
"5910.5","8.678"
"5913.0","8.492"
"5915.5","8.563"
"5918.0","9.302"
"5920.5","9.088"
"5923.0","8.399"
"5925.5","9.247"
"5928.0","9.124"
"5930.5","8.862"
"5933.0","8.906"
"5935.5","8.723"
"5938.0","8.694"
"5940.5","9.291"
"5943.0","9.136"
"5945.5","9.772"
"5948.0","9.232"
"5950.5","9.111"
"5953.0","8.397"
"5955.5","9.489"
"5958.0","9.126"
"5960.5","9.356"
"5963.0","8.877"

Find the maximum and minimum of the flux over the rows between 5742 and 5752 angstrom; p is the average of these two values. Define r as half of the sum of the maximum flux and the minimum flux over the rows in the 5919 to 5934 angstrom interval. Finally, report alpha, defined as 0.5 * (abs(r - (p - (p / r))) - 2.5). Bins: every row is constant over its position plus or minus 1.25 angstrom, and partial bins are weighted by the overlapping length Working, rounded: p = 9.1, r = 8.8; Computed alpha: -0.9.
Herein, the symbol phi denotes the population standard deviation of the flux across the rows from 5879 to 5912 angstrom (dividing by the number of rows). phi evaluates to 2.12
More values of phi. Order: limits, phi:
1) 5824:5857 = 0.44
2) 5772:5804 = 0.55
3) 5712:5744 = 0.50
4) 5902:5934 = 0.45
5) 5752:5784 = 0.66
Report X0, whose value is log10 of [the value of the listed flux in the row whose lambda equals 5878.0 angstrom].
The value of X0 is 0.91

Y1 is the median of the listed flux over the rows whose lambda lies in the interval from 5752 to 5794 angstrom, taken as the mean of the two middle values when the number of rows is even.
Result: 9.2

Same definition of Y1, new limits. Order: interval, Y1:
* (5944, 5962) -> 9.2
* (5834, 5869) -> 9.0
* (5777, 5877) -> 9.0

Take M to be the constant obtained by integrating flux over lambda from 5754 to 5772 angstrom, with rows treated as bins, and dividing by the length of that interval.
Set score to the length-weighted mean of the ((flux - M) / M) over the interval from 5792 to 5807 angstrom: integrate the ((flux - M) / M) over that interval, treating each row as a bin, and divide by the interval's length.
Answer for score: -0.05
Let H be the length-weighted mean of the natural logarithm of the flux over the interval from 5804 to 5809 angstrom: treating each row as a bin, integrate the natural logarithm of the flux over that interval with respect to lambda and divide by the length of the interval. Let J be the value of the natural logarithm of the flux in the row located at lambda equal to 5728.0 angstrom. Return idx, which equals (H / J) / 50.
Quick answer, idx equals 0.0212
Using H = 2.24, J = 2.11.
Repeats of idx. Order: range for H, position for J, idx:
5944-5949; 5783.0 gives 0.0209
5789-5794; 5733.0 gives 0.0198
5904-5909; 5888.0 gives 0.0304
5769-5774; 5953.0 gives 0.0214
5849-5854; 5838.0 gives 0.0197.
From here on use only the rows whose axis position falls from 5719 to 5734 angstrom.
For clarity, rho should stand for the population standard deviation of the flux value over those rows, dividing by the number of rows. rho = 0.49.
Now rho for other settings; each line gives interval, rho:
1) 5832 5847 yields 0.25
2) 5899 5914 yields 0.56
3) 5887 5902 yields 1.38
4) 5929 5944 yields 0.21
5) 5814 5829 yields 0.47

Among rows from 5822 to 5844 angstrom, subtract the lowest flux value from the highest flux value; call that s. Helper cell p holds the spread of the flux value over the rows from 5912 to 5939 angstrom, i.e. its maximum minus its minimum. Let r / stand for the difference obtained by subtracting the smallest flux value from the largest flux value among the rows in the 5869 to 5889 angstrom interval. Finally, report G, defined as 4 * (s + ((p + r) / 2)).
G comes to 18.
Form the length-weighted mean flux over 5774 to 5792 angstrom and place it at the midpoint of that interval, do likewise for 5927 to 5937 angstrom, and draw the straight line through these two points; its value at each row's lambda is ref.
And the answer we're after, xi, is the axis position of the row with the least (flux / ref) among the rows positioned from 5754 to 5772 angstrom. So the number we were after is 5763.0 angstrom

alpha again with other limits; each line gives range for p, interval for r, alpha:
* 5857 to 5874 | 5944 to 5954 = -0.5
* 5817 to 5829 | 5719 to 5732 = -1.0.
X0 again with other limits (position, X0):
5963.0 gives 0.95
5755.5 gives 0.98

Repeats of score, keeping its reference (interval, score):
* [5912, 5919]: -0.11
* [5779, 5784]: -0.12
